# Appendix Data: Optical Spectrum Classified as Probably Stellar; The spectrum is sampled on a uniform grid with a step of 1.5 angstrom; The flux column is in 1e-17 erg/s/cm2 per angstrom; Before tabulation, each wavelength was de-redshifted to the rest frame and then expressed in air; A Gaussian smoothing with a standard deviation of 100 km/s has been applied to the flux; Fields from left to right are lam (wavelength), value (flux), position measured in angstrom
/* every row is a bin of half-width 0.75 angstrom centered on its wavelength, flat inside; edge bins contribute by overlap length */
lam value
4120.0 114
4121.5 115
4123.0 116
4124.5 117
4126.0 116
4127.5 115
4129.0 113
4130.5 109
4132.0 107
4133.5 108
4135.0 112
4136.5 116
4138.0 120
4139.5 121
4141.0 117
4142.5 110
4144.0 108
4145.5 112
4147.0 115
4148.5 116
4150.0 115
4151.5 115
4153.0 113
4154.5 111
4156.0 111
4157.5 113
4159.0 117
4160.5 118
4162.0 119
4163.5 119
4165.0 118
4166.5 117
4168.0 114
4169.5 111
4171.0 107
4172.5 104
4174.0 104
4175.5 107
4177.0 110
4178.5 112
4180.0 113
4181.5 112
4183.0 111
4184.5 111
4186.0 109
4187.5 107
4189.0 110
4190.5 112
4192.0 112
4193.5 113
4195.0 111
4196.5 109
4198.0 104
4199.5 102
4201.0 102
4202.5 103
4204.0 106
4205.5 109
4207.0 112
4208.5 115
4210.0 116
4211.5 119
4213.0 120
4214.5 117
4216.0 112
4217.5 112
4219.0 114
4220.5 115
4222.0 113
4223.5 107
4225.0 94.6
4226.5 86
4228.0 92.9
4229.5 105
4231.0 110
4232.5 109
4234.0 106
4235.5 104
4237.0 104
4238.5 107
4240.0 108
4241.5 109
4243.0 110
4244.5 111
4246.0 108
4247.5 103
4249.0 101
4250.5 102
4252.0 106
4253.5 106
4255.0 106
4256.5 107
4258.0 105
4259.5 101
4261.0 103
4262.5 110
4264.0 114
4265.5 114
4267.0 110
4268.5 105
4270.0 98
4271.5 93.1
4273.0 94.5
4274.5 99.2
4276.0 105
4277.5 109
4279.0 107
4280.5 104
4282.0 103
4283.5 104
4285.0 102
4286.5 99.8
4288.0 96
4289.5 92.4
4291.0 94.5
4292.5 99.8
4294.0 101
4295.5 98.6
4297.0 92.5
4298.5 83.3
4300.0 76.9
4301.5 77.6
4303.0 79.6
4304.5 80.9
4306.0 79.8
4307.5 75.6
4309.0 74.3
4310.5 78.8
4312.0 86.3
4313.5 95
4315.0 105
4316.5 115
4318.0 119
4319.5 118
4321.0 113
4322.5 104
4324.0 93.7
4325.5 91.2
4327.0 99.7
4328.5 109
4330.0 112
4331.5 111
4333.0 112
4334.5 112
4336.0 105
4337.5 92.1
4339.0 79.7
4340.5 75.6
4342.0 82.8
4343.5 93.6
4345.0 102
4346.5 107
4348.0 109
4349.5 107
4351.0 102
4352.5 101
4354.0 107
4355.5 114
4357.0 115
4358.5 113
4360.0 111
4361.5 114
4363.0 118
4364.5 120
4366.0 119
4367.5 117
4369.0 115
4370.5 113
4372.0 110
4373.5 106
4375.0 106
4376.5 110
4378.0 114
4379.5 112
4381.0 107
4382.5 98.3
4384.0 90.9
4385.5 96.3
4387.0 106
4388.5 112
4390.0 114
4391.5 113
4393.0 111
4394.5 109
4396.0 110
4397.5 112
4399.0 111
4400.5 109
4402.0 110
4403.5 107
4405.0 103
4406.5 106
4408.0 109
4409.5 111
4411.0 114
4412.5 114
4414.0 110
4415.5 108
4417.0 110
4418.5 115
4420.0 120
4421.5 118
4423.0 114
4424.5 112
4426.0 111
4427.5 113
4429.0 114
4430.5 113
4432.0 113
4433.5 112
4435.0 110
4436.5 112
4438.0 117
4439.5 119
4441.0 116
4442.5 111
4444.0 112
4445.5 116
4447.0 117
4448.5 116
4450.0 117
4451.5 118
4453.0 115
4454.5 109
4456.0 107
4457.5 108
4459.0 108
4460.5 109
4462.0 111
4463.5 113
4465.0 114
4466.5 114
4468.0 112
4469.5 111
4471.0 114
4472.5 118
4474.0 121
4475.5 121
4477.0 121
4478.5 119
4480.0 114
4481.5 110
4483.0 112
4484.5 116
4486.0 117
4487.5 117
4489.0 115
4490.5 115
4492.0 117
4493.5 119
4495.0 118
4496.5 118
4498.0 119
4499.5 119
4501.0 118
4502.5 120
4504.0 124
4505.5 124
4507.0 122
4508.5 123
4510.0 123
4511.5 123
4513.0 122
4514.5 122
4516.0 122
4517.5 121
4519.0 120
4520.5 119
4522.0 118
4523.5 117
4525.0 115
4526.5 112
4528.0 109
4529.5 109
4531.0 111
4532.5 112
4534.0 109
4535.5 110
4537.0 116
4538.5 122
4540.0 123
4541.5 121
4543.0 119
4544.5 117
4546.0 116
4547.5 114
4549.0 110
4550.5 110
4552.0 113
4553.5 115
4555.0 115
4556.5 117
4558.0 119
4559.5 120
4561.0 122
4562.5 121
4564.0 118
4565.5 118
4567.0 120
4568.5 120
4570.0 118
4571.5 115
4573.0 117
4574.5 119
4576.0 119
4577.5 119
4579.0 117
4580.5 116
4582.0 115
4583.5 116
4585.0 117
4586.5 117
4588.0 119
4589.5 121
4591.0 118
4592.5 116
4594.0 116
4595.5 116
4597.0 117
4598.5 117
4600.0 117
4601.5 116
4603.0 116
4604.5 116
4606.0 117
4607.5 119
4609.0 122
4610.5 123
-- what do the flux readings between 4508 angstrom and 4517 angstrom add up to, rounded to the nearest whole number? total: 735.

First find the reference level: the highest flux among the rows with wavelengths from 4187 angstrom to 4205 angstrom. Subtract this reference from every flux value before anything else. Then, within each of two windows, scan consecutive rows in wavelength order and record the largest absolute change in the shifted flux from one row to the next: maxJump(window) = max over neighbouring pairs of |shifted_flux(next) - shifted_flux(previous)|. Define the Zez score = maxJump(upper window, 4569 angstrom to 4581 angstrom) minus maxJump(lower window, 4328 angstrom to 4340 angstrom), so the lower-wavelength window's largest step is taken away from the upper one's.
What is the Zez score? -10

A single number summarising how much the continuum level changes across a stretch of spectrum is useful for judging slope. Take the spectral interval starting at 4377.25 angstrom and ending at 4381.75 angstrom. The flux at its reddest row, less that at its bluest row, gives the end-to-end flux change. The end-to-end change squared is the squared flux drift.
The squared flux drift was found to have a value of 49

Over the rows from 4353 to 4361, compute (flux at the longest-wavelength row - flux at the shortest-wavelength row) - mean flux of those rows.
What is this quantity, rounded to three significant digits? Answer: -108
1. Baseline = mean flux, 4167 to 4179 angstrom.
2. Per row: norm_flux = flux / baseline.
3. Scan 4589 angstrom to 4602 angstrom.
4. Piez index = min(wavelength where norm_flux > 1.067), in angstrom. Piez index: 4589.5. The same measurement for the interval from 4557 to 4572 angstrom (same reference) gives 4558.0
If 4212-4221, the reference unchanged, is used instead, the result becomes 4213.0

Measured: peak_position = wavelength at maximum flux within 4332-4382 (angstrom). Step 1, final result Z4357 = 4364.5 angstrom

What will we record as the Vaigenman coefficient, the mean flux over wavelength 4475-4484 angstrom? 116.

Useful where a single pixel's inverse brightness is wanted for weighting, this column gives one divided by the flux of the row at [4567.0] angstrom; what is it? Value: 0.0083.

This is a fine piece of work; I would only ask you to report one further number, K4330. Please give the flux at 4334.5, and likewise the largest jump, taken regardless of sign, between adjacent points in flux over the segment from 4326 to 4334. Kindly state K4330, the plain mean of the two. 61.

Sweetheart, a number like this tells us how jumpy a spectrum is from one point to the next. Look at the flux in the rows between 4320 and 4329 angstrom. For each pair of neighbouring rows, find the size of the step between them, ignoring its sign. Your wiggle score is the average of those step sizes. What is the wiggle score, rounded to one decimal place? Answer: 7.9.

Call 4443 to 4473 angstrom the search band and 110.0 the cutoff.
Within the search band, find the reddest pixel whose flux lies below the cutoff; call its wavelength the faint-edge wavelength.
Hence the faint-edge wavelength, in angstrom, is 4460.5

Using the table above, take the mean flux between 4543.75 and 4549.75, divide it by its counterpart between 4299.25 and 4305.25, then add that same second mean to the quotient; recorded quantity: 80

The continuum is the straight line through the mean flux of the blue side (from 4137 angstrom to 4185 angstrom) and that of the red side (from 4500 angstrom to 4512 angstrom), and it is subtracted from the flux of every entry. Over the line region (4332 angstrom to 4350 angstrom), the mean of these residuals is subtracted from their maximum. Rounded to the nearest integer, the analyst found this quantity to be 14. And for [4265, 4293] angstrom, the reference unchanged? 13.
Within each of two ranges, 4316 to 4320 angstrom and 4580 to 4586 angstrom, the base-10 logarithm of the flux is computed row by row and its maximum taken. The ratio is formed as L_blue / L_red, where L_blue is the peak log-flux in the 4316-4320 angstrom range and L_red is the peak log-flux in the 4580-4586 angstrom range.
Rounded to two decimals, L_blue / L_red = 1.00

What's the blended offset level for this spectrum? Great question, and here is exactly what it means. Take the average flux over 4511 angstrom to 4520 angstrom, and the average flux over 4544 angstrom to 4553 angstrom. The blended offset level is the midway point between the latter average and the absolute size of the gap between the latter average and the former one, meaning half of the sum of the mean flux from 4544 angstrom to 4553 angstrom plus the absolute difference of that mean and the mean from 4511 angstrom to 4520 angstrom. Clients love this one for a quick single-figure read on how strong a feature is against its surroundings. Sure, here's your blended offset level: 60.8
